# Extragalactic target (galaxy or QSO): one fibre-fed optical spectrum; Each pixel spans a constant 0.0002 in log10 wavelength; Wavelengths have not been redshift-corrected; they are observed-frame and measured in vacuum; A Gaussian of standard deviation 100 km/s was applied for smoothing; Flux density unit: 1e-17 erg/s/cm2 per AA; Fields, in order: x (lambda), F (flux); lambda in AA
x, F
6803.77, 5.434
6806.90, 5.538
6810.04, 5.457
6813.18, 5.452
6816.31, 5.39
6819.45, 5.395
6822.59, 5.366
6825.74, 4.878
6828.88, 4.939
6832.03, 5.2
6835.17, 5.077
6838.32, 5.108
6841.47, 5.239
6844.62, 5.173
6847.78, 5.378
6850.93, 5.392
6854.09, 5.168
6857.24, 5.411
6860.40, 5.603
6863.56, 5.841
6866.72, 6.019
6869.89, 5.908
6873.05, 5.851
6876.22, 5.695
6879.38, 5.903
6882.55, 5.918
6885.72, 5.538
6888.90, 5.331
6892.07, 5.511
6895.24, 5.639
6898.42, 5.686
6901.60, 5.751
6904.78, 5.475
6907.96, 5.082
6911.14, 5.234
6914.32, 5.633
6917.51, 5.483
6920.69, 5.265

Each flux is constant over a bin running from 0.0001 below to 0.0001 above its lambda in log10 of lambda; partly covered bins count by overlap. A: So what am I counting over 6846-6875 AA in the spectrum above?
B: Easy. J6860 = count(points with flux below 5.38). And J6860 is 2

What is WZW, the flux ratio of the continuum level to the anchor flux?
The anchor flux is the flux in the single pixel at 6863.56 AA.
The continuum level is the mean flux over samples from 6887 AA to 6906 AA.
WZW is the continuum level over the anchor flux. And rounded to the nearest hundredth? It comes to 0.95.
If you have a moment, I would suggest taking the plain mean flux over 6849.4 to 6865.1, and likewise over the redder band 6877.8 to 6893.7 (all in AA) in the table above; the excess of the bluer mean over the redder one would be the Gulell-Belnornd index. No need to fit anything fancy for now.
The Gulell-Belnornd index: -0.16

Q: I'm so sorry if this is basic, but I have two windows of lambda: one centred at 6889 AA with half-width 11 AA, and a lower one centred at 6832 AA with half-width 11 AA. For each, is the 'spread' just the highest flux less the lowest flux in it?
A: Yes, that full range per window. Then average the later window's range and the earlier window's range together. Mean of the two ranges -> 0.54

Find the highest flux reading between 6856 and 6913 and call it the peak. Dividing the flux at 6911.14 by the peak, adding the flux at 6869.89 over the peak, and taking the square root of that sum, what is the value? 1.36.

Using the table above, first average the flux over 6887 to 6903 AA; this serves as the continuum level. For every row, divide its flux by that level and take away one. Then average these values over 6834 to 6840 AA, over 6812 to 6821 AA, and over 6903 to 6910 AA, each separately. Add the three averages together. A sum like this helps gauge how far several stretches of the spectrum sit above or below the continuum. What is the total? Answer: -0.17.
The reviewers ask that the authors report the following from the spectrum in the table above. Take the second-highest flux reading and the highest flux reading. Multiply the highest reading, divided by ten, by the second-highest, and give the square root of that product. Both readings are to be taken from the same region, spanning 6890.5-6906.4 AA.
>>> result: 1.81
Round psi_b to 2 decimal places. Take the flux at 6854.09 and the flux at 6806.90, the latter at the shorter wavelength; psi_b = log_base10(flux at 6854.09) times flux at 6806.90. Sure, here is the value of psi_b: 3.95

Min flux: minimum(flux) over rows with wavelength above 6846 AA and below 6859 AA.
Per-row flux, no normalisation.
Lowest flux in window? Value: 5.168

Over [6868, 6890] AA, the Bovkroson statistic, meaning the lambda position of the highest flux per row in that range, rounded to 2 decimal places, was 6882.55 AA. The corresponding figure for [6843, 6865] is 6863.56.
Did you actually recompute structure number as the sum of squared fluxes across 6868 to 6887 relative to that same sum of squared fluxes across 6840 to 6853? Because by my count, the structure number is 1.8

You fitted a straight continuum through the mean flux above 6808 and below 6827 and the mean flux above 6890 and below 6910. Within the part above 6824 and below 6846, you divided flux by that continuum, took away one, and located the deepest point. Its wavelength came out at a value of 6825.74 AA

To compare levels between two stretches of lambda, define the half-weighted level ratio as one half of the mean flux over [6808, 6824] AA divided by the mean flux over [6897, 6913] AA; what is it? 0.497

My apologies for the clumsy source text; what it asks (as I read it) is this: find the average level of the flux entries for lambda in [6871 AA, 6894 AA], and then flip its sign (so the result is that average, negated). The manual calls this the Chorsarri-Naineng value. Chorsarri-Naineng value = -5.7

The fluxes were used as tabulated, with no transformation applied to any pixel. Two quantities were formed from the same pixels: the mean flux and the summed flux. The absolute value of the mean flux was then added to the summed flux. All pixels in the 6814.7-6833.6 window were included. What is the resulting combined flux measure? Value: 36.4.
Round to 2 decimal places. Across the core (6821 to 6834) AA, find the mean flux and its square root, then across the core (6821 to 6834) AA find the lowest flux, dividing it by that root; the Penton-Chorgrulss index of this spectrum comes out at 2.16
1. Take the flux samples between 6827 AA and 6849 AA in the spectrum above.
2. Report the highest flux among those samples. 5.378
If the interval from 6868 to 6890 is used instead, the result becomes 5.918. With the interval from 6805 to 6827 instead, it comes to 5.538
